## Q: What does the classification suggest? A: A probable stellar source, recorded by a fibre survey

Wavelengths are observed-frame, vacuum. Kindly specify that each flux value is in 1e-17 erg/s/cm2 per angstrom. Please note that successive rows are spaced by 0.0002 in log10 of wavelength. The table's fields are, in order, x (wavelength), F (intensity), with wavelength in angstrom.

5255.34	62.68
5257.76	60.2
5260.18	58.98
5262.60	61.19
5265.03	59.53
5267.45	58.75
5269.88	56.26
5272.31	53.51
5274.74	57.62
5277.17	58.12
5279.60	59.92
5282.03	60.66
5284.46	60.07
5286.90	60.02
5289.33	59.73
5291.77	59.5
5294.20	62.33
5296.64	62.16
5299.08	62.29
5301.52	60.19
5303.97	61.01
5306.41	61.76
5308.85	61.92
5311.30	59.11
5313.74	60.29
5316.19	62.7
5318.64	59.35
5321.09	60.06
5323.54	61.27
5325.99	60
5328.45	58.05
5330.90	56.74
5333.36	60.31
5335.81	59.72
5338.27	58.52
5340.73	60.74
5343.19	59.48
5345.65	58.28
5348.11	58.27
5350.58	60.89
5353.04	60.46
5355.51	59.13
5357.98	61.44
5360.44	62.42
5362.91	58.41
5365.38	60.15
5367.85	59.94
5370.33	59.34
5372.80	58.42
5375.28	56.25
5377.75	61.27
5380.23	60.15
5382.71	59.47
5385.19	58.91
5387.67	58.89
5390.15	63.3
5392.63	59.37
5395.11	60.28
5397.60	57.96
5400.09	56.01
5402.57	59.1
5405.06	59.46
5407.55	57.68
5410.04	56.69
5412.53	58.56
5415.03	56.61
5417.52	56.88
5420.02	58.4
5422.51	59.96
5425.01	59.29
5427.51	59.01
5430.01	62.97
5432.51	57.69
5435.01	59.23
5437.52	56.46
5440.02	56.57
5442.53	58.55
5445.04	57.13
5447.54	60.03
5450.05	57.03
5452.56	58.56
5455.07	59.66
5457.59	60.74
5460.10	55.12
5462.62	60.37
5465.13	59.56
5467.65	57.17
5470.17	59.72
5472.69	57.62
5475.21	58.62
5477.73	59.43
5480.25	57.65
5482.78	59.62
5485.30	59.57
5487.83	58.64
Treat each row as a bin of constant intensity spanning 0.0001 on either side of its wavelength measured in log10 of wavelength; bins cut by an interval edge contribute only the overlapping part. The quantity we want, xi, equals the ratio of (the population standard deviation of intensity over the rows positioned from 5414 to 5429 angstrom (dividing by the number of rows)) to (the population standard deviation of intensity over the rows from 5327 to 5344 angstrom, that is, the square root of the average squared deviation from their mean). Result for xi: 1.0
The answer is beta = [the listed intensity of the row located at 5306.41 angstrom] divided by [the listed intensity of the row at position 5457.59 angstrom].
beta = 1.02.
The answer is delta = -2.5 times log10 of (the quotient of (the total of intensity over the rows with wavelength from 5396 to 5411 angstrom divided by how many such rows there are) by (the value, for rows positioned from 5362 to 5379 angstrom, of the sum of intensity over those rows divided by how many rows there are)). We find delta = 0.02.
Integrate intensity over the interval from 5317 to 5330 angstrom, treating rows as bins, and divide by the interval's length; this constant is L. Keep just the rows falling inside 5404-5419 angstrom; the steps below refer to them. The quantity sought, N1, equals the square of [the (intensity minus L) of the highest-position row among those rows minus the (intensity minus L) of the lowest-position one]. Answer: 7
